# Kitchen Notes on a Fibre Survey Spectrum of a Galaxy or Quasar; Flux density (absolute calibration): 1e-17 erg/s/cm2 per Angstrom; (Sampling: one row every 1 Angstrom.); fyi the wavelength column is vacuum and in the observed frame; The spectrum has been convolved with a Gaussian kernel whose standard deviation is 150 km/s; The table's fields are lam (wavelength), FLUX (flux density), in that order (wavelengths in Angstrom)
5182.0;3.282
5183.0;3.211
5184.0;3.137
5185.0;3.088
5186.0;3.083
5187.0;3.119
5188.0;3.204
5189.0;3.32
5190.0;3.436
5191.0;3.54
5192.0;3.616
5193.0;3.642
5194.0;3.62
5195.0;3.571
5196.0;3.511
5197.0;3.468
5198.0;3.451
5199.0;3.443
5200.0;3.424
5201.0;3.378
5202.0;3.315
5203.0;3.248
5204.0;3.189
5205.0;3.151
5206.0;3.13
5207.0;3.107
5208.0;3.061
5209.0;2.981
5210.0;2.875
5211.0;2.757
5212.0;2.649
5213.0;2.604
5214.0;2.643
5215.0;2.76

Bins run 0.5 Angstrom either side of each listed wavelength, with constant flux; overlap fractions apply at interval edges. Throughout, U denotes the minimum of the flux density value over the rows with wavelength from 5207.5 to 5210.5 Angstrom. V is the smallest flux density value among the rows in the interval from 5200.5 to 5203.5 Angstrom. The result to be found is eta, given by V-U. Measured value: 0.37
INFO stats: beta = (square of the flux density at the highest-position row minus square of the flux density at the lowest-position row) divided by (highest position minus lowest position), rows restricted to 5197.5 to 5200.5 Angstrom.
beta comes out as -0.09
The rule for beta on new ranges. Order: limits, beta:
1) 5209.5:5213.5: -0.49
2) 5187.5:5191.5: 0.76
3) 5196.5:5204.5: -0.27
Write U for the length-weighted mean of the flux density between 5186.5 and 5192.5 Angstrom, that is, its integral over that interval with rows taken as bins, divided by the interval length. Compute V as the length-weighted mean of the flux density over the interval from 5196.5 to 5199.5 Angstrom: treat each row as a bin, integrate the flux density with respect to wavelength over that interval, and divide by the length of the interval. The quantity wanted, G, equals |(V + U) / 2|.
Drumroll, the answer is 3.4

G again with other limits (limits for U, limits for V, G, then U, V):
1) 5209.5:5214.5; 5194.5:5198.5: 3.1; 2.71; 3.50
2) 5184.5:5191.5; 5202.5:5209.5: 3.2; 3.26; 3.12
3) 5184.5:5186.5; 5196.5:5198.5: 3.3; 3.09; 3.46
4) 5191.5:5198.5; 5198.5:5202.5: 3.5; 3.55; 3.39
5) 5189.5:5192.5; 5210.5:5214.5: 3.1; 3.53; 2.66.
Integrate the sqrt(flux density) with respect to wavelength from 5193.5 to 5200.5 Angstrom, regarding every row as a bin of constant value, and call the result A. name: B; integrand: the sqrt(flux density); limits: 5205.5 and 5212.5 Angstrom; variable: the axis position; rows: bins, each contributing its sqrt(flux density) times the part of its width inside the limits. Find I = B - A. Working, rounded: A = 13.1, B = 12.0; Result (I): -1.10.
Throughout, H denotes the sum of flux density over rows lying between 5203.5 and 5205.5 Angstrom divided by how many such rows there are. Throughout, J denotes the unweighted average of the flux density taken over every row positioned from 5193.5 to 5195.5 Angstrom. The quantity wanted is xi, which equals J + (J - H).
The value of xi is 4.0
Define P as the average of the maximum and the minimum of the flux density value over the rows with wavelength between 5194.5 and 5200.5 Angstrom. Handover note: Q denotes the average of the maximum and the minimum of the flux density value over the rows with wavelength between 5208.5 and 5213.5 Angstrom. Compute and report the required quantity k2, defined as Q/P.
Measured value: 0.80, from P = 3.50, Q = 2.79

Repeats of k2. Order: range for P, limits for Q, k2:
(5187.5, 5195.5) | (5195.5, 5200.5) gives 1.01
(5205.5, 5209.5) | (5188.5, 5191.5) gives 1.12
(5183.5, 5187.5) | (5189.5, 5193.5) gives 1.14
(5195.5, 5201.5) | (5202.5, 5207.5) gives 0.92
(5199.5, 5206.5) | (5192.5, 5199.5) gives 1.08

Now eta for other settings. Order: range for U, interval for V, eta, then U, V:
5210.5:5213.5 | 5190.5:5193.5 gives 0.94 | 2.604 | 3.54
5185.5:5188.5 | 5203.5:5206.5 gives 0.05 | 3.083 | 3.13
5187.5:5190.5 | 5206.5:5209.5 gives -0.22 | 3.204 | 2.981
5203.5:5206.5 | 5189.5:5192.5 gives 0.31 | 3.13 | 3.436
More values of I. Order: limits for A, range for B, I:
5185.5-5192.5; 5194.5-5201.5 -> 0.26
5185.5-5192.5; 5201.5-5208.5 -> -0.31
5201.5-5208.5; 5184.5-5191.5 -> 0.16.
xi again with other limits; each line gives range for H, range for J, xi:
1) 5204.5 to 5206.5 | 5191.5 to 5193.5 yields 4.1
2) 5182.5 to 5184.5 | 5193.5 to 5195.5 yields 4.0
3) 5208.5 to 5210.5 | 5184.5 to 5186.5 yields 3.2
